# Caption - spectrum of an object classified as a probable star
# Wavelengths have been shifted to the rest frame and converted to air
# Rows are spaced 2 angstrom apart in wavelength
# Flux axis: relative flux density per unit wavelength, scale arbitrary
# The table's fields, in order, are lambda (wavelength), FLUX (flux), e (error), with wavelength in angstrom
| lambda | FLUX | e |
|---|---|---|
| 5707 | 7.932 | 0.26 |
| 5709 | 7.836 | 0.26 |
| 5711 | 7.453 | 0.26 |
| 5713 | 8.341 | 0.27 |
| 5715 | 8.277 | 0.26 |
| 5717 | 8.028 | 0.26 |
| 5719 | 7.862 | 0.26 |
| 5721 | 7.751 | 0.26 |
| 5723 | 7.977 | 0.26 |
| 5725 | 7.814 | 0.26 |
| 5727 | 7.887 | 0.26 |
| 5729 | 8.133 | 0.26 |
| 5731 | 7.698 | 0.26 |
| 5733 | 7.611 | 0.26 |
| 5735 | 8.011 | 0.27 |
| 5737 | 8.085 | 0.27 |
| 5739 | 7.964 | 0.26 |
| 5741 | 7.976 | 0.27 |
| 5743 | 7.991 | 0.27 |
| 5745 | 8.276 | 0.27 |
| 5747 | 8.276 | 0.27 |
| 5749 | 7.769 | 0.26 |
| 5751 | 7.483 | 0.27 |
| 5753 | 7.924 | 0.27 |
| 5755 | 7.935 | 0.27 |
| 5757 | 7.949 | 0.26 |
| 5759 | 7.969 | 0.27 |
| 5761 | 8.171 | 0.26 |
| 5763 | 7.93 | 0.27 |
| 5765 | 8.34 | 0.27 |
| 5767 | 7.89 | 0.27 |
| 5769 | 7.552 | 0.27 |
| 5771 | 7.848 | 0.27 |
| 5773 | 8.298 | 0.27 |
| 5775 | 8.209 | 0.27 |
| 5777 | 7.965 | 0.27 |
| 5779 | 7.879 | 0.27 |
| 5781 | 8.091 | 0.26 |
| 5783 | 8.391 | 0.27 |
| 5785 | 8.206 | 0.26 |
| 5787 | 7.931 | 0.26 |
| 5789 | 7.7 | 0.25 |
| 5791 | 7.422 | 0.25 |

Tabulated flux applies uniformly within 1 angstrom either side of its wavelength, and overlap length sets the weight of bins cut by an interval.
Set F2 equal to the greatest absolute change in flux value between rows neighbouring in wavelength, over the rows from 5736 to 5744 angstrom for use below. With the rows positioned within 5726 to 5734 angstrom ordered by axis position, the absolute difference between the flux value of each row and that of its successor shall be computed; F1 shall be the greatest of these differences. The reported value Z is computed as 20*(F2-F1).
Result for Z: -6.3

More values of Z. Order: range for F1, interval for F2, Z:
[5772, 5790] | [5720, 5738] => 2.7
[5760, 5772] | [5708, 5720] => 8.8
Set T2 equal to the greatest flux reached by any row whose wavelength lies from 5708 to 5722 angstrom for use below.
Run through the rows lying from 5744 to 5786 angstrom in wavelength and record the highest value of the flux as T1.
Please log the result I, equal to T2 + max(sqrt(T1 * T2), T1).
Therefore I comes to 16.73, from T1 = 8.391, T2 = 8.341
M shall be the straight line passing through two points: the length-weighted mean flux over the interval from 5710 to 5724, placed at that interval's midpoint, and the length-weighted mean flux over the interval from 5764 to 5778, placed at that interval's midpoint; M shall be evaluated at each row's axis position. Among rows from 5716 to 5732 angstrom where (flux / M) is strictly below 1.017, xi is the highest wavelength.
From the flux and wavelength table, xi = 5731 angstrom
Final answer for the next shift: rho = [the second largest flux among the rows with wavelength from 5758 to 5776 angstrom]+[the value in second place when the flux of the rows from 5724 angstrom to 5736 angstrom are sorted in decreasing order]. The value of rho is 16.31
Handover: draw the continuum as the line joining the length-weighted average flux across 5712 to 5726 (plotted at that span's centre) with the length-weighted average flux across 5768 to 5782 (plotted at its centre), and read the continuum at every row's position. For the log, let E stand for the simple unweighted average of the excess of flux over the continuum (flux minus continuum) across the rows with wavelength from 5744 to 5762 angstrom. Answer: -0.02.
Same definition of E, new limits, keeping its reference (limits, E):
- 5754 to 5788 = 0.05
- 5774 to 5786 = 0.15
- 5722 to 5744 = -0.08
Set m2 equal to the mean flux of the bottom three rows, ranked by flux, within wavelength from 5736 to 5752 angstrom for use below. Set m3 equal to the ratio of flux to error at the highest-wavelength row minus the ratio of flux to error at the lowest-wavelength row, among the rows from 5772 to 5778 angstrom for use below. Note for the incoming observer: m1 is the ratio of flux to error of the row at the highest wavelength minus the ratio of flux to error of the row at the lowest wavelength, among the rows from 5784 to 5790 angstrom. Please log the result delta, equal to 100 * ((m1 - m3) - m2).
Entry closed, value -727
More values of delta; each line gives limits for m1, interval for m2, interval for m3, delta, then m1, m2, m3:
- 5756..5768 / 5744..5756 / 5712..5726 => -824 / -1.4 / 7.73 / -0.8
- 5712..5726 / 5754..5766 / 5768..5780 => -999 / -0.8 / 7.94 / 1.2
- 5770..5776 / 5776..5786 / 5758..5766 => -802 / 1.3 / 7.98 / 1.4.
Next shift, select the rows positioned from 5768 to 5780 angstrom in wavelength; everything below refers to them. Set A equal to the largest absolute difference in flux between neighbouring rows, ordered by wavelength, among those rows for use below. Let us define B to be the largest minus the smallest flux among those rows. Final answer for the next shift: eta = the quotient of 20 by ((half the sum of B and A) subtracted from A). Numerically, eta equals -135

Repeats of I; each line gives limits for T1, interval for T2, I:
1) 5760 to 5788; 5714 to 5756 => 16.67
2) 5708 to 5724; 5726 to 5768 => 16.68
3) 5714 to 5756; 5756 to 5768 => 16.65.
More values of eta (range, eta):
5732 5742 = -541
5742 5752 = -140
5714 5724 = -144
